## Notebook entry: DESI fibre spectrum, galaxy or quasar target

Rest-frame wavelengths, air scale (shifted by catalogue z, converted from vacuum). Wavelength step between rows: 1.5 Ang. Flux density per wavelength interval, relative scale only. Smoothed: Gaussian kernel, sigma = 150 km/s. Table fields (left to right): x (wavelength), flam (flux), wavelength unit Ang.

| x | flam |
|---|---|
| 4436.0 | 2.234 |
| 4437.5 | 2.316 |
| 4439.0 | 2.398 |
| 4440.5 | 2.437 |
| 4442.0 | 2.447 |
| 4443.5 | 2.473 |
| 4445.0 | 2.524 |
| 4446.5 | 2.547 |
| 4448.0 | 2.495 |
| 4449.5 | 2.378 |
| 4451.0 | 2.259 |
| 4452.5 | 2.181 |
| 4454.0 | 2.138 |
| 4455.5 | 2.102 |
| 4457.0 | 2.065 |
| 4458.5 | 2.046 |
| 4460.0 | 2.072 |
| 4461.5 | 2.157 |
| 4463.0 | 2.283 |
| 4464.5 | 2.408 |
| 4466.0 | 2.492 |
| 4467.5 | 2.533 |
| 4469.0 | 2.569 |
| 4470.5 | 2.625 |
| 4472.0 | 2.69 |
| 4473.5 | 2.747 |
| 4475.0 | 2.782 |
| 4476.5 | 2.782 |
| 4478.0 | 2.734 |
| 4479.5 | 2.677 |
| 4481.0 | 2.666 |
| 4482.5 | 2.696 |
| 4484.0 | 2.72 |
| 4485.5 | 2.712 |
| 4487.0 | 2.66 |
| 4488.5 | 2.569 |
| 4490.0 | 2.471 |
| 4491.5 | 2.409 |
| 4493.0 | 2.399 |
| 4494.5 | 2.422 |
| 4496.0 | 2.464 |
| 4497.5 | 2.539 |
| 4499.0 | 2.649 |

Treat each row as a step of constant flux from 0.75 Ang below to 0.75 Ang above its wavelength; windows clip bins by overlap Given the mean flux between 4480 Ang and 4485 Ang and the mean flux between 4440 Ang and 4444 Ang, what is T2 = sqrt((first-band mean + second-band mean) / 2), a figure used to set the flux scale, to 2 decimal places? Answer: 1.60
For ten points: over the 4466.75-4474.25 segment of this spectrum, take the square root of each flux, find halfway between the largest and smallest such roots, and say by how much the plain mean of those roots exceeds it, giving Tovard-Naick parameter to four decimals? -0.0021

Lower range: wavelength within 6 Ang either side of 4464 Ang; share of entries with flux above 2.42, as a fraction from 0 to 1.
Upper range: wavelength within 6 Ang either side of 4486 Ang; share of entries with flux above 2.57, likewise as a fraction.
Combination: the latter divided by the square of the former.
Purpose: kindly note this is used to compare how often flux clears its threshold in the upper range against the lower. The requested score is 4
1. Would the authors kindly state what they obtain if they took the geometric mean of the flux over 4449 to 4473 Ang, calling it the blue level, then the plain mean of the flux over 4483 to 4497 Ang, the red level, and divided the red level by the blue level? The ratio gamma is 1.10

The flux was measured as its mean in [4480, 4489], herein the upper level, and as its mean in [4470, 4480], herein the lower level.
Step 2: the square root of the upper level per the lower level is 0.99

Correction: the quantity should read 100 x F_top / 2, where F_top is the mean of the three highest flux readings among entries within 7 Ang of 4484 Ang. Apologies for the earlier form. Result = 136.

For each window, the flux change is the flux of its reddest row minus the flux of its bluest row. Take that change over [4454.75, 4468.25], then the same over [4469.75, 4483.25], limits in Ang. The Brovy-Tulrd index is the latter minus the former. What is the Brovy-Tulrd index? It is -0.4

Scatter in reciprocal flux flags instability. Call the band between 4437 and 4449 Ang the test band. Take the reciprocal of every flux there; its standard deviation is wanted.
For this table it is 0.012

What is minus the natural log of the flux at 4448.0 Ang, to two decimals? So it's -0.91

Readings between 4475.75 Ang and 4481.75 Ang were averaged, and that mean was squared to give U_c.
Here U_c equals 7.4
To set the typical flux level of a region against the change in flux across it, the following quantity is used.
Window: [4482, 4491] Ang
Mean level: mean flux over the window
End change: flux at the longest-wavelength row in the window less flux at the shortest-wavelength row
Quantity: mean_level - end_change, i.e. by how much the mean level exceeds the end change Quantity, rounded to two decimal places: 2.86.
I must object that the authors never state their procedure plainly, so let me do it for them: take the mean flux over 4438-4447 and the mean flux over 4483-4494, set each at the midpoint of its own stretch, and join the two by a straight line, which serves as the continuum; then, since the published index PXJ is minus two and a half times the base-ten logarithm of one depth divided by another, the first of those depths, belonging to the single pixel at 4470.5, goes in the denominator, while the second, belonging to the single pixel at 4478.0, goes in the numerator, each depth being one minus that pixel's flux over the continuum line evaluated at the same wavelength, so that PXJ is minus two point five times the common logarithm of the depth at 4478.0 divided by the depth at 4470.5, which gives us -0.7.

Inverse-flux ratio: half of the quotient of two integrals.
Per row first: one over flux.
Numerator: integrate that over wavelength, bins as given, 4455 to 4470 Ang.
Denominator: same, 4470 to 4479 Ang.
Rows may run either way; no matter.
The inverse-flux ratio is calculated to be 1.0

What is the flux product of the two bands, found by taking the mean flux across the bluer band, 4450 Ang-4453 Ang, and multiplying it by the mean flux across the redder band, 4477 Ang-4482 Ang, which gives 6.0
